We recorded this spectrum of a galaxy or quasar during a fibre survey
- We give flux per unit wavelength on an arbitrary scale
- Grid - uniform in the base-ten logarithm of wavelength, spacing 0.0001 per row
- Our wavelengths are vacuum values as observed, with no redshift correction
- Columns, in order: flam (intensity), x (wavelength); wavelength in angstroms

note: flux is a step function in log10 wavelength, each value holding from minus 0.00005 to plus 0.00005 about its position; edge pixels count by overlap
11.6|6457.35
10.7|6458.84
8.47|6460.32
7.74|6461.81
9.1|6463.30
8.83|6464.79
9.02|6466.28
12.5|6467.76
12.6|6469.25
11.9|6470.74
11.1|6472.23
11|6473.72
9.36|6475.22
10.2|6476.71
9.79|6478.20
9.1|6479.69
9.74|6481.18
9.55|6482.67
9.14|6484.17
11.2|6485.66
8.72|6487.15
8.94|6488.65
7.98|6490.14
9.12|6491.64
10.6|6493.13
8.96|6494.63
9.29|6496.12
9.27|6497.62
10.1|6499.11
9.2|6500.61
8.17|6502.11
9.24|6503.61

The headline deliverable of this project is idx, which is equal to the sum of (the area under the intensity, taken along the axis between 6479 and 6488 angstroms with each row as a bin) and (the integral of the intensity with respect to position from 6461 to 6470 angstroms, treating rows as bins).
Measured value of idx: 176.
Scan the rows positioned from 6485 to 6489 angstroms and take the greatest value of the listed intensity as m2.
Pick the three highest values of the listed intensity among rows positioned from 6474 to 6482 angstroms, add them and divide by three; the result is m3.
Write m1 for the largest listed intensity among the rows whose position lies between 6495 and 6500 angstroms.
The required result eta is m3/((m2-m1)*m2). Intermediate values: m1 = 10.1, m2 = 11.2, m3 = 9.9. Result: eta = 0.8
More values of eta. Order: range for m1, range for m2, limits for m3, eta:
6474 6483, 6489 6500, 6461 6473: 2.9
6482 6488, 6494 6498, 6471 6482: -0.6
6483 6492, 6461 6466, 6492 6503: -0.5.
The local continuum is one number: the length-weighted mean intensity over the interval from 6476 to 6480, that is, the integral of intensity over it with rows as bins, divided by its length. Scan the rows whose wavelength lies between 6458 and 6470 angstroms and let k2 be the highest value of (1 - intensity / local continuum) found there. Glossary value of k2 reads 0.21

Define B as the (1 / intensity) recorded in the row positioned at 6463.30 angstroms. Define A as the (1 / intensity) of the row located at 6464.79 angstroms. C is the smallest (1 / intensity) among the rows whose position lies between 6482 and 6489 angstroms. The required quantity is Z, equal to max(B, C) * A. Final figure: 0.0124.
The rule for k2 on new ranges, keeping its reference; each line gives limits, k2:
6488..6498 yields 0.18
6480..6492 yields 0.18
